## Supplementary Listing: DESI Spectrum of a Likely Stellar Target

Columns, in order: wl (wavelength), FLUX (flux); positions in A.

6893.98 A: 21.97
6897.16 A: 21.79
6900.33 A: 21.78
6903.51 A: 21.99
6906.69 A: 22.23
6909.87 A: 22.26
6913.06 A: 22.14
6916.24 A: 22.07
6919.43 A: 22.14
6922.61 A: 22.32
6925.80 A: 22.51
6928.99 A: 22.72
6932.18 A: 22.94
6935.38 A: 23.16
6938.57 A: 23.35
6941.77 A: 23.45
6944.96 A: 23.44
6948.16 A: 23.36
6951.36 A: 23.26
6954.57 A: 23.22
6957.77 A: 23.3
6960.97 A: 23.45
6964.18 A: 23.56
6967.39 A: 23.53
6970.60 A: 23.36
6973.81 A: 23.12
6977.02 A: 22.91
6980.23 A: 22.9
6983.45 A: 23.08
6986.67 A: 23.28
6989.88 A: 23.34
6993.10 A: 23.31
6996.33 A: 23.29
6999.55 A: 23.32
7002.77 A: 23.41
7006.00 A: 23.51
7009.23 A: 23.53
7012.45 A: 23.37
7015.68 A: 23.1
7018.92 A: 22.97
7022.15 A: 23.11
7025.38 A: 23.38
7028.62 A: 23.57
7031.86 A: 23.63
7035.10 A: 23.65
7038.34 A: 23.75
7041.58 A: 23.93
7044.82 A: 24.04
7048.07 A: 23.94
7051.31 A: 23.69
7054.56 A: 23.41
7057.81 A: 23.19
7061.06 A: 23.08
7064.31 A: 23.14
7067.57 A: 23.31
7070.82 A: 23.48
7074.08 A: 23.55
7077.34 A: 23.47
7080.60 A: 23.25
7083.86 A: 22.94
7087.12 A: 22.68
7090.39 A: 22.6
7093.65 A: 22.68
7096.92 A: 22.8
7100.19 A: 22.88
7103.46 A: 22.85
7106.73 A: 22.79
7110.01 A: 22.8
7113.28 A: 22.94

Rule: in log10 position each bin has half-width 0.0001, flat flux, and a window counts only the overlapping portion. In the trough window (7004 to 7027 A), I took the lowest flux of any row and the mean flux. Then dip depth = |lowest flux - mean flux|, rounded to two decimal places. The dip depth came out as 0.31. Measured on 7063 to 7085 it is 0.37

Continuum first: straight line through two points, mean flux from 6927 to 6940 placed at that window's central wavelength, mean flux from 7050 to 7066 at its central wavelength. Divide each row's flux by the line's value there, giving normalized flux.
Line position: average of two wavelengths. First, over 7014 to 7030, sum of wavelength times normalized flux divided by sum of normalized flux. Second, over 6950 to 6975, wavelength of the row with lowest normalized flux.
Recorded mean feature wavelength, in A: 6998.0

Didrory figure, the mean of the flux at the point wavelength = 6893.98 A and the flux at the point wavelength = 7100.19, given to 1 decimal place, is 22.4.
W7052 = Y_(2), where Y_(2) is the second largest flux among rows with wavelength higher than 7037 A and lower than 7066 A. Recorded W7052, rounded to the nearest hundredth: 23.94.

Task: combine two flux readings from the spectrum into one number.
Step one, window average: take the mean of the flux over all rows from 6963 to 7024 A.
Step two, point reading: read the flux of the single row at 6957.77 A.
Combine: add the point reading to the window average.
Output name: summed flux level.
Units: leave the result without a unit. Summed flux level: 46.6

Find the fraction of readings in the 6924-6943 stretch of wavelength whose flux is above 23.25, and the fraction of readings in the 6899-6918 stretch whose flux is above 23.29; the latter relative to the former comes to 0.0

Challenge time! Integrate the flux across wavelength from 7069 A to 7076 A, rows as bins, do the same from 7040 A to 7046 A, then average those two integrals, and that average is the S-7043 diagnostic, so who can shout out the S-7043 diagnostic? 154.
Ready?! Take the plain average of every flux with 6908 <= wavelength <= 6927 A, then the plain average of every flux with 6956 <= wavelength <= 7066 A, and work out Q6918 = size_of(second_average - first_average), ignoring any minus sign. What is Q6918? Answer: 1.15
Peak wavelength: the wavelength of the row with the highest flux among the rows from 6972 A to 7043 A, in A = 7041.58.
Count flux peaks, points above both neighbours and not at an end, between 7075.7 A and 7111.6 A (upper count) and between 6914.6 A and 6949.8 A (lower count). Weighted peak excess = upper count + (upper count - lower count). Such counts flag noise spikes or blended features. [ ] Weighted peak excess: 1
